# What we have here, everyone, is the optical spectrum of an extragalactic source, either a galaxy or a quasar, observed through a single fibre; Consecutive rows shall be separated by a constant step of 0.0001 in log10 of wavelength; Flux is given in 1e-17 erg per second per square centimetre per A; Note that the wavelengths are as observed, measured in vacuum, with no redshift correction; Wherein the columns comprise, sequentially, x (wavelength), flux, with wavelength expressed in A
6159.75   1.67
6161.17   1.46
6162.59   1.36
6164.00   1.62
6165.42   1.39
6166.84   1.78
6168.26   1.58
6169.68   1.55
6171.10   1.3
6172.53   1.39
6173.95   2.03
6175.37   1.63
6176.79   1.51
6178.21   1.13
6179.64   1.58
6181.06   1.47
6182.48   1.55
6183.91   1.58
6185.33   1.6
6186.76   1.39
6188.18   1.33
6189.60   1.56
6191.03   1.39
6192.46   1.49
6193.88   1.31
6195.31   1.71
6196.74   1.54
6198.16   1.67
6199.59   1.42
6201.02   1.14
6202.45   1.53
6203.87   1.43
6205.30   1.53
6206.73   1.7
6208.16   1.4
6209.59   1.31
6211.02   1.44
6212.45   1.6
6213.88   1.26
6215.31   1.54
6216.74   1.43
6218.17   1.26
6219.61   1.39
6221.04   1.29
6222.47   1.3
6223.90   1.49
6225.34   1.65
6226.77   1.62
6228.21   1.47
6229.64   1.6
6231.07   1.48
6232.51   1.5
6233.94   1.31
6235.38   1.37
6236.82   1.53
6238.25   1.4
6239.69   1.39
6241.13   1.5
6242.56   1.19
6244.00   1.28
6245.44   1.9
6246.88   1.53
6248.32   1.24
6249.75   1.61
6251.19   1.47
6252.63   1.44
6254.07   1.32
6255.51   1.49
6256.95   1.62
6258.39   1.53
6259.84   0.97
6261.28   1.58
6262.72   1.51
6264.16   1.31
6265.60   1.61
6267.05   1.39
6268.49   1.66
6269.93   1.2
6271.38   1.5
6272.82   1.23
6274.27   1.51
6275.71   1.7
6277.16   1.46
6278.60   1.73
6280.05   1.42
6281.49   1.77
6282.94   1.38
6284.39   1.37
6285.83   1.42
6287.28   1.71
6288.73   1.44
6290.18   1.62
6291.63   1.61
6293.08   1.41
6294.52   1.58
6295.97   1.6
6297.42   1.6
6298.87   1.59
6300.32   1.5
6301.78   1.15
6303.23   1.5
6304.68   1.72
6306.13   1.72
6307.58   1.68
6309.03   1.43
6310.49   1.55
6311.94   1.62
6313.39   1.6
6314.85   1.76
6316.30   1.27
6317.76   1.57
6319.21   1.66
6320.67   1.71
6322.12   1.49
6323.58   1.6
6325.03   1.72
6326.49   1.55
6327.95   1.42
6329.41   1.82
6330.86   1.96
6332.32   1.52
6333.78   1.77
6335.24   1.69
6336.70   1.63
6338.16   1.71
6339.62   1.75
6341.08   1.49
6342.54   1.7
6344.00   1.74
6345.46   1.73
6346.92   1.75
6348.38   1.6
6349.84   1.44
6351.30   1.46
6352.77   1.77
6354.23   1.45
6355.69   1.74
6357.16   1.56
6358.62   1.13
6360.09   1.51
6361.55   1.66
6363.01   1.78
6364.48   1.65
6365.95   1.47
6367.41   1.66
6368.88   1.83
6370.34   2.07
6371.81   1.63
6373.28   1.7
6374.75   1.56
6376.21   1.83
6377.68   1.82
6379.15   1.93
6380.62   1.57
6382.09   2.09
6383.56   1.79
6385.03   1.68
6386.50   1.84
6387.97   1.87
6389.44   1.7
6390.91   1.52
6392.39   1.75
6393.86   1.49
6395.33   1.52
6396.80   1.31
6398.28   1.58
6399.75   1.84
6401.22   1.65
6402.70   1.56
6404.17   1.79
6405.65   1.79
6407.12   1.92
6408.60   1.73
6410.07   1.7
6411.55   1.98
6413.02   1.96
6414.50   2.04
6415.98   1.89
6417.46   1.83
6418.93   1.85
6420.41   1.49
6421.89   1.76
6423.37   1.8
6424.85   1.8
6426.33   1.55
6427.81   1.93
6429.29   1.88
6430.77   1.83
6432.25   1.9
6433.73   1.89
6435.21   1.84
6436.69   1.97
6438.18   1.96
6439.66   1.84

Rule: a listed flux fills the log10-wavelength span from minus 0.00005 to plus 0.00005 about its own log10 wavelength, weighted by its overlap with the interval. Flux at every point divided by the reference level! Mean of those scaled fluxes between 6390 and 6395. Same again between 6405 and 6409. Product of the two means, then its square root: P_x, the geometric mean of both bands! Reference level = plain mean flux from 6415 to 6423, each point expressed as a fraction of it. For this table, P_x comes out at 0.96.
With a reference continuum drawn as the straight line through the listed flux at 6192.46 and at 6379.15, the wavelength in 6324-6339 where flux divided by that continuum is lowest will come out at 6327.95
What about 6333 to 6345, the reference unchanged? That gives 6341.08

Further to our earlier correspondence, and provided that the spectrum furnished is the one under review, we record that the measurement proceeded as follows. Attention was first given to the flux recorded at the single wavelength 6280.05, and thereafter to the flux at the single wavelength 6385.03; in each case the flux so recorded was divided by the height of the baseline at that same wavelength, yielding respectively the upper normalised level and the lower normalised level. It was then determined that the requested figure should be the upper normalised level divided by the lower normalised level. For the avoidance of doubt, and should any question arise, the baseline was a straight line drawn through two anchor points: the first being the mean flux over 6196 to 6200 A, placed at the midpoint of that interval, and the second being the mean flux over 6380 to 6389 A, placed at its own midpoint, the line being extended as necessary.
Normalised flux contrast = 0.92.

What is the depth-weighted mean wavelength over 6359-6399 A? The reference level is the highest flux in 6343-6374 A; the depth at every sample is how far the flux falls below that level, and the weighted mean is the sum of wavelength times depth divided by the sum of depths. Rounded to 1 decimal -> 6380.1 A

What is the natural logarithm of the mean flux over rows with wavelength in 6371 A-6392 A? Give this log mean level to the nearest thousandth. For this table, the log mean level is 0.561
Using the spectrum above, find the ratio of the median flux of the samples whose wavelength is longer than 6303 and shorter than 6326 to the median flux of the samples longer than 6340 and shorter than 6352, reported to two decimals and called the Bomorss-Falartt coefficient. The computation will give 0.98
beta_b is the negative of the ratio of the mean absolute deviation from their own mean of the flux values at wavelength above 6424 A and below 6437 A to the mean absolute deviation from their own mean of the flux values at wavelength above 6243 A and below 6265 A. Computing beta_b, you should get -0.51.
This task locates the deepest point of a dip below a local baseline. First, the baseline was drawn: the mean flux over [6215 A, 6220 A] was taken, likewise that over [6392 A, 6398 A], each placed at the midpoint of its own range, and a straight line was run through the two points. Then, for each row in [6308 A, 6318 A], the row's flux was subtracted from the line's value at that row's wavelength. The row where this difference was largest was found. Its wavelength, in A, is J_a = 6316.30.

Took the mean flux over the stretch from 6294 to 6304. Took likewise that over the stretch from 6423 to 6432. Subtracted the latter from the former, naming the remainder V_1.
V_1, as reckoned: -0.30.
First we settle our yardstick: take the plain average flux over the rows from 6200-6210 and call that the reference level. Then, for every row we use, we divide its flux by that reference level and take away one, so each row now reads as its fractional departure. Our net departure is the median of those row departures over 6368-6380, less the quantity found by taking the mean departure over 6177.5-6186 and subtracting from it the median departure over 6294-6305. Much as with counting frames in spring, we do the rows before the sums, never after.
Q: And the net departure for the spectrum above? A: 0.34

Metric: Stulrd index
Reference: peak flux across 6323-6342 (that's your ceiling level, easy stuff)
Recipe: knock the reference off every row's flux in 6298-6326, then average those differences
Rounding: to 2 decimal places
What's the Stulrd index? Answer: -0.39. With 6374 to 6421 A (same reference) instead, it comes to -0.21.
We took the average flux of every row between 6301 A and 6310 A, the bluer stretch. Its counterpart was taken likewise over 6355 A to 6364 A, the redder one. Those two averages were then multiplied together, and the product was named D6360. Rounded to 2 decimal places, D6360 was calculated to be 2.40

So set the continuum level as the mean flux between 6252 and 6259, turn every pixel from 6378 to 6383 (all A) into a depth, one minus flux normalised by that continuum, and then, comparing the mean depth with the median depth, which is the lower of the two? -0.30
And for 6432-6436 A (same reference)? -0.28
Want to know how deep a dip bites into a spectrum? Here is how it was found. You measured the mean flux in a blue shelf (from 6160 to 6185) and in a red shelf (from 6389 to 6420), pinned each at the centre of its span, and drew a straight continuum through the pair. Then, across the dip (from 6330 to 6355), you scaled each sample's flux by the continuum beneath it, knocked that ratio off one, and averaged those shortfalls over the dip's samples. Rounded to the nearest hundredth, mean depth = 0.01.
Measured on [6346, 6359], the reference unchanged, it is 0.08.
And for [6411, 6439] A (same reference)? -0.06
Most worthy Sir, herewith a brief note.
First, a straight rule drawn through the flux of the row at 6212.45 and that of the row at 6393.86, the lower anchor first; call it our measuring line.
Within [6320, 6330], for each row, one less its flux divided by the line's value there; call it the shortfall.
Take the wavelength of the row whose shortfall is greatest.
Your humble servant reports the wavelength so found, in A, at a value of 6327.95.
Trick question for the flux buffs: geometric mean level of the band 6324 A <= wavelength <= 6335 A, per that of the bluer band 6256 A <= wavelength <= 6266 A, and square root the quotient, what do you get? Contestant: 1.08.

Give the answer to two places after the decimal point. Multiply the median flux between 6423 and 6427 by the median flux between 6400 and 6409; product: 3.17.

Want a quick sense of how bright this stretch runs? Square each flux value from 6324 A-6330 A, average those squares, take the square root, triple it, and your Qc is 4.90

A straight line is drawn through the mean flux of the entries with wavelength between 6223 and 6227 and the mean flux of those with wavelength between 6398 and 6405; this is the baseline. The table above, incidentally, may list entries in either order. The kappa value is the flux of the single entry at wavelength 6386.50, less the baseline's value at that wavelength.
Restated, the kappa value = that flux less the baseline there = 0.16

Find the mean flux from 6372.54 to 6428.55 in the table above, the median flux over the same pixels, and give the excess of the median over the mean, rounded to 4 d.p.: 0.0424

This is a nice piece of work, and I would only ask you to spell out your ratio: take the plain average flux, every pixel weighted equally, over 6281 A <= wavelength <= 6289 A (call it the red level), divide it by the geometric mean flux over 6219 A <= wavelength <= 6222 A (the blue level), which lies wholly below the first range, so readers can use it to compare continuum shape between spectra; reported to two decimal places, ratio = 1.13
